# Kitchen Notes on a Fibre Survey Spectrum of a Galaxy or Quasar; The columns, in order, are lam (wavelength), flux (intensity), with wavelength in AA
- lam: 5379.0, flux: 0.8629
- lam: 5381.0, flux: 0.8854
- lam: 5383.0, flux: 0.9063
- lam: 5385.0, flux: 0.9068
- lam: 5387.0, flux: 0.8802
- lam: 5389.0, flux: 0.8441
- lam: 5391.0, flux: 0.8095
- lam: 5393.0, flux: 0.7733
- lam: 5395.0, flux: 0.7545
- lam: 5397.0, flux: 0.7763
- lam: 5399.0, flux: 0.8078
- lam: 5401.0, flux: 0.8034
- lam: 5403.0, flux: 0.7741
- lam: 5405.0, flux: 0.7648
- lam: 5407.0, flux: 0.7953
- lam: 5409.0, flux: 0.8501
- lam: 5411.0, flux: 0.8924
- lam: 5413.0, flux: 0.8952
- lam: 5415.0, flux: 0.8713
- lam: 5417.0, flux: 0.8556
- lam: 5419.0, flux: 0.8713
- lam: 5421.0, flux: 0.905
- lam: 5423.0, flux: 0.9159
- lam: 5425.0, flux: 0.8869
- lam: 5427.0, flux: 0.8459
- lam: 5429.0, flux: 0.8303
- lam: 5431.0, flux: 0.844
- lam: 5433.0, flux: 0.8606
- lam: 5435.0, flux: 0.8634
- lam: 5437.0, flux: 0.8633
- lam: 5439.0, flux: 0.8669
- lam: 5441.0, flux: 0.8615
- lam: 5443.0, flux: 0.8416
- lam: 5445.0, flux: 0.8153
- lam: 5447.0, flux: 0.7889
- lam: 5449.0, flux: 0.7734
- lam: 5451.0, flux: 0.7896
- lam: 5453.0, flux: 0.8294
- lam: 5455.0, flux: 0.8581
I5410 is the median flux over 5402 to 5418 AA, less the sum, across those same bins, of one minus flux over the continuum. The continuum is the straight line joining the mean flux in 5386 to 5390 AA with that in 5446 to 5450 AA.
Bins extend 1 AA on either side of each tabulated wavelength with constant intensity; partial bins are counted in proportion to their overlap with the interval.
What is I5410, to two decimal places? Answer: 0.90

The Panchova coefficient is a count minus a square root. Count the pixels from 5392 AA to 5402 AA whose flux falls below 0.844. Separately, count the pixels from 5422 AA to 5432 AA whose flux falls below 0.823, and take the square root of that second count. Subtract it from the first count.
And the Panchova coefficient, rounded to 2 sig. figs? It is 5.0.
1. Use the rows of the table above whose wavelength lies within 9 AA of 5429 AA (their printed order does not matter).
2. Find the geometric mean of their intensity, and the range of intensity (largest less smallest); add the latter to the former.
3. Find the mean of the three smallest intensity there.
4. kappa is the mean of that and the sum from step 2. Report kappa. 0.897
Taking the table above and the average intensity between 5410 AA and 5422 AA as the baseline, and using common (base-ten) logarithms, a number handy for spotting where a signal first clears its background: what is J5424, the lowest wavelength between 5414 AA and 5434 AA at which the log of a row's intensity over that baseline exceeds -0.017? 5415.0 AA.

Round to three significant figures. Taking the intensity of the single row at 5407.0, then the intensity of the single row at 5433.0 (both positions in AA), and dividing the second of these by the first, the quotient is 1.08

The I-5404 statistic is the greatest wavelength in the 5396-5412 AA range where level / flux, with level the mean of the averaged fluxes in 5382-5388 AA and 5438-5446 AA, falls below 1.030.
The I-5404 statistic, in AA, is 5411.0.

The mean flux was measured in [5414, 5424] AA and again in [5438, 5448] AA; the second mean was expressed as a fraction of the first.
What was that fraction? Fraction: 0.94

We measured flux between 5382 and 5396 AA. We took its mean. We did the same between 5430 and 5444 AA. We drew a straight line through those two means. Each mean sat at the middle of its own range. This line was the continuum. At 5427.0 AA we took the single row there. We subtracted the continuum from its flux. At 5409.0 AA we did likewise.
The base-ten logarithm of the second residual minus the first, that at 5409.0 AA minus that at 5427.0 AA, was -1.96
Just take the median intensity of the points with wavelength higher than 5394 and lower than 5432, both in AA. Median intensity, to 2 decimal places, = 0.85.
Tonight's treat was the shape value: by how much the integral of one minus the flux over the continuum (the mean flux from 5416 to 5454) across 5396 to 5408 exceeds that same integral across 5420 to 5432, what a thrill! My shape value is 1.2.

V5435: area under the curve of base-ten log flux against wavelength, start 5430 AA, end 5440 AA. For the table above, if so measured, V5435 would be -0.66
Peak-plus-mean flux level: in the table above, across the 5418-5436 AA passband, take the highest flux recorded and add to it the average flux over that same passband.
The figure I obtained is 1.79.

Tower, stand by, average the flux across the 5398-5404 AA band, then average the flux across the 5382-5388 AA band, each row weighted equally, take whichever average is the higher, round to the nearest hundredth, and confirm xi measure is 0.90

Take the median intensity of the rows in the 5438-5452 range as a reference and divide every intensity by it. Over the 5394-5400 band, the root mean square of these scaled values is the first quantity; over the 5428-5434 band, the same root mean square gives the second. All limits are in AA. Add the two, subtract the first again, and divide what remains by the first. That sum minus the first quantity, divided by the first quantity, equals 1.08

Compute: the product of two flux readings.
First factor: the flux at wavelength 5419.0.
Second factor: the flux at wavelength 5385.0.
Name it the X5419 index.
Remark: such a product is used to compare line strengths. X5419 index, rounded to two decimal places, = 0.79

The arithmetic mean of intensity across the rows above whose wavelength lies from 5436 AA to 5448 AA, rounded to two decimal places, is 0.84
